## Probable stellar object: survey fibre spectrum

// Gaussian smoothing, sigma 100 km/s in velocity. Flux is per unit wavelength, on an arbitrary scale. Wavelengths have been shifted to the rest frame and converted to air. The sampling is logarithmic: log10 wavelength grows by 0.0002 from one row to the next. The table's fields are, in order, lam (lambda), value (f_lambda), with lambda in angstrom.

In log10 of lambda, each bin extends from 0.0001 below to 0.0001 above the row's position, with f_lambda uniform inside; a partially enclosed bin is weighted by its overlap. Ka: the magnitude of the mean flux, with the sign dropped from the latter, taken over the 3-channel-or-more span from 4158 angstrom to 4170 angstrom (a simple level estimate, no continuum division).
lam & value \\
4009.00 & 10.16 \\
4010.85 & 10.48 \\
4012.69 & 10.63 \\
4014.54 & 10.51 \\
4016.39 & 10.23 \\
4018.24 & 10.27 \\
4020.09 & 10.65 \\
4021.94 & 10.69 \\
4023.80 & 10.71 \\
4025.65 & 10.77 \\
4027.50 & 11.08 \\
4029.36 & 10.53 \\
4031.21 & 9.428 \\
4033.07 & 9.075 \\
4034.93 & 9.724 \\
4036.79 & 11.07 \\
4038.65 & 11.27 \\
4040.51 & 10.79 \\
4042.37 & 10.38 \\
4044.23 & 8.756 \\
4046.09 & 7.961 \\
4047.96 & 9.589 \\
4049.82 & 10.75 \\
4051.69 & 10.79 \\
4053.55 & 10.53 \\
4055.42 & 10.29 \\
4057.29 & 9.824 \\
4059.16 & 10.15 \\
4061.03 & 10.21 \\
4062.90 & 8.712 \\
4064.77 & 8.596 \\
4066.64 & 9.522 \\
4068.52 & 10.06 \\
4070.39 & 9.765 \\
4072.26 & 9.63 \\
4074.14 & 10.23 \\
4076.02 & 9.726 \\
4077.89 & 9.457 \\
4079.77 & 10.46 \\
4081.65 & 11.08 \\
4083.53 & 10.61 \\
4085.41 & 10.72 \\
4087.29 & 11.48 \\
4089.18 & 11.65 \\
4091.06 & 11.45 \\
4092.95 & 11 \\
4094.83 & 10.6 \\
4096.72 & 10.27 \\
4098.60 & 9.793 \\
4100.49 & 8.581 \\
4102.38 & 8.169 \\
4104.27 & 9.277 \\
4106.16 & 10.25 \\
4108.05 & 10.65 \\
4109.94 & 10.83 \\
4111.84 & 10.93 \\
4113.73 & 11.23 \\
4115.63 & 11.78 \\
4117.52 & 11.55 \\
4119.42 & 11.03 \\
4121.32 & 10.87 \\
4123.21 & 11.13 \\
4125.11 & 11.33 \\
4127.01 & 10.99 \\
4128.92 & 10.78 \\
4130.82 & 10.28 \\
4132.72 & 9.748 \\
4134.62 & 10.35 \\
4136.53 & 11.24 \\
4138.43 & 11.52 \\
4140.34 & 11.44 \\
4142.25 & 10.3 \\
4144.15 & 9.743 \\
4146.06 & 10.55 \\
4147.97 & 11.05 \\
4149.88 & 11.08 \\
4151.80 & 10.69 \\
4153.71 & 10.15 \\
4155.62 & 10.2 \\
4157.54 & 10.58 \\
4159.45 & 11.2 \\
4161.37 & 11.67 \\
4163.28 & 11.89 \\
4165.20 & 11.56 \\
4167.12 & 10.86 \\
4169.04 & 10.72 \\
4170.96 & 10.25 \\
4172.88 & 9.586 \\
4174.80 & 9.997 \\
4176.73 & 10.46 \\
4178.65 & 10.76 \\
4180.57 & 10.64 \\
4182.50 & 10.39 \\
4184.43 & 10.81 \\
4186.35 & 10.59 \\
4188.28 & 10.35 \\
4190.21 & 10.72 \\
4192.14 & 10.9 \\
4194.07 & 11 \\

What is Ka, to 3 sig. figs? 11.3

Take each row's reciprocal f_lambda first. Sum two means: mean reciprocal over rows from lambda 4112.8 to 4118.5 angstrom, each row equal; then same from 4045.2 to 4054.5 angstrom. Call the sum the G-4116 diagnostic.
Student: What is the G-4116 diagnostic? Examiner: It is 0.189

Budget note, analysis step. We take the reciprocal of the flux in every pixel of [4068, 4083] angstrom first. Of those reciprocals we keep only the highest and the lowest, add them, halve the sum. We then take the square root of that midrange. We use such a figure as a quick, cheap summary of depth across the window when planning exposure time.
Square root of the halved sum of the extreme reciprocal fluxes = 0.313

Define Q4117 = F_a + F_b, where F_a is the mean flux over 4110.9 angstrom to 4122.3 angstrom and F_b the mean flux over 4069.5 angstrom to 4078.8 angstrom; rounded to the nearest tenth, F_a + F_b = 21.0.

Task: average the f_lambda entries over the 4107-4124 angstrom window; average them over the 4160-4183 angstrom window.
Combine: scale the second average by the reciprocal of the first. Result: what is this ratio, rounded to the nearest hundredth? 0.97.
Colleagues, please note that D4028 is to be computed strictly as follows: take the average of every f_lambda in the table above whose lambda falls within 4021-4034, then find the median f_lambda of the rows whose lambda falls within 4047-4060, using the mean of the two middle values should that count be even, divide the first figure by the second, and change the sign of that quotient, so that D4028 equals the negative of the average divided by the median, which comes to -1.00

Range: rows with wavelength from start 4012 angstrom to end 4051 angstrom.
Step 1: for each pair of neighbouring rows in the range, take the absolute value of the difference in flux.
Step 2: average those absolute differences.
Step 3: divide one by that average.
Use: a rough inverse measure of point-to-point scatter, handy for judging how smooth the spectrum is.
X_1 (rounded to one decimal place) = 1.7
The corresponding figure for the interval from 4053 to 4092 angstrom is 2.1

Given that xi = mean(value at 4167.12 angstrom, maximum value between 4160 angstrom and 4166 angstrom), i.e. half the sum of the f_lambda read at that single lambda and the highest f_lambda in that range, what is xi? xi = 11.4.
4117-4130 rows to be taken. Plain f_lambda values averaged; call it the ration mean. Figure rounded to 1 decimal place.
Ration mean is 11.1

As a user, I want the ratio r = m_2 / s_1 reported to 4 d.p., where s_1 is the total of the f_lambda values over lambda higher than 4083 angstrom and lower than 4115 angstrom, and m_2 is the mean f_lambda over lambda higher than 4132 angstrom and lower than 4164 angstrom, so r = 0.0608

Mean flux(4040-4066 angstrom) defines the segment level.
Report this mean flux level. 9.8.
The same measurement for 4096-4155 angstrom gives 10.6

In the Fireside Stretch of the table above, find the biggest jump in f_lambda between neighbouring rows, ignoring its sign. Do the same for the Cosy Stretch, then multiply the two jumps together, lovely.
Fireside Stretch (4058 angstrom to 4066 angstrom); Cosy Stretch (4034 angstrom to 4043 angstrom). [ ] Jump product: 2.02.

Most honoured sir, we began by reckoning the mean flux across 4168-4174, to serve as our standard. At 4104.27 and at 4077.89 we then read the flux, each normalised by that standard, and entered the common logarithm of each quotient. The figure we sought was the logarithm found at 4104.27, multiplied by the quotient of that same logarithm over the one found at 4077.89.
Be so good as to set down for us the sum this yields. -0.051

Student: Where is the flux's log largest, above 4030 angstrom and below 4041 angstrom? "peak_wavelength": 4038.65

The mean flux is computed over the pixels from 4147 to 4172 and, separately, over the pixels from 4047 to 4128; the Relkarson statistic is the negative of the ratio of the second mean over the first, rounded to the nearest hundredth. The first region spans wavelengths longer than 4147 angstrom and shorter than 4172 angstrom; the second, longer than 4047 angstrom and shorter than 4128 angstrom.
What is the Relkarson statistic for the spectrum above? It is -0.95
